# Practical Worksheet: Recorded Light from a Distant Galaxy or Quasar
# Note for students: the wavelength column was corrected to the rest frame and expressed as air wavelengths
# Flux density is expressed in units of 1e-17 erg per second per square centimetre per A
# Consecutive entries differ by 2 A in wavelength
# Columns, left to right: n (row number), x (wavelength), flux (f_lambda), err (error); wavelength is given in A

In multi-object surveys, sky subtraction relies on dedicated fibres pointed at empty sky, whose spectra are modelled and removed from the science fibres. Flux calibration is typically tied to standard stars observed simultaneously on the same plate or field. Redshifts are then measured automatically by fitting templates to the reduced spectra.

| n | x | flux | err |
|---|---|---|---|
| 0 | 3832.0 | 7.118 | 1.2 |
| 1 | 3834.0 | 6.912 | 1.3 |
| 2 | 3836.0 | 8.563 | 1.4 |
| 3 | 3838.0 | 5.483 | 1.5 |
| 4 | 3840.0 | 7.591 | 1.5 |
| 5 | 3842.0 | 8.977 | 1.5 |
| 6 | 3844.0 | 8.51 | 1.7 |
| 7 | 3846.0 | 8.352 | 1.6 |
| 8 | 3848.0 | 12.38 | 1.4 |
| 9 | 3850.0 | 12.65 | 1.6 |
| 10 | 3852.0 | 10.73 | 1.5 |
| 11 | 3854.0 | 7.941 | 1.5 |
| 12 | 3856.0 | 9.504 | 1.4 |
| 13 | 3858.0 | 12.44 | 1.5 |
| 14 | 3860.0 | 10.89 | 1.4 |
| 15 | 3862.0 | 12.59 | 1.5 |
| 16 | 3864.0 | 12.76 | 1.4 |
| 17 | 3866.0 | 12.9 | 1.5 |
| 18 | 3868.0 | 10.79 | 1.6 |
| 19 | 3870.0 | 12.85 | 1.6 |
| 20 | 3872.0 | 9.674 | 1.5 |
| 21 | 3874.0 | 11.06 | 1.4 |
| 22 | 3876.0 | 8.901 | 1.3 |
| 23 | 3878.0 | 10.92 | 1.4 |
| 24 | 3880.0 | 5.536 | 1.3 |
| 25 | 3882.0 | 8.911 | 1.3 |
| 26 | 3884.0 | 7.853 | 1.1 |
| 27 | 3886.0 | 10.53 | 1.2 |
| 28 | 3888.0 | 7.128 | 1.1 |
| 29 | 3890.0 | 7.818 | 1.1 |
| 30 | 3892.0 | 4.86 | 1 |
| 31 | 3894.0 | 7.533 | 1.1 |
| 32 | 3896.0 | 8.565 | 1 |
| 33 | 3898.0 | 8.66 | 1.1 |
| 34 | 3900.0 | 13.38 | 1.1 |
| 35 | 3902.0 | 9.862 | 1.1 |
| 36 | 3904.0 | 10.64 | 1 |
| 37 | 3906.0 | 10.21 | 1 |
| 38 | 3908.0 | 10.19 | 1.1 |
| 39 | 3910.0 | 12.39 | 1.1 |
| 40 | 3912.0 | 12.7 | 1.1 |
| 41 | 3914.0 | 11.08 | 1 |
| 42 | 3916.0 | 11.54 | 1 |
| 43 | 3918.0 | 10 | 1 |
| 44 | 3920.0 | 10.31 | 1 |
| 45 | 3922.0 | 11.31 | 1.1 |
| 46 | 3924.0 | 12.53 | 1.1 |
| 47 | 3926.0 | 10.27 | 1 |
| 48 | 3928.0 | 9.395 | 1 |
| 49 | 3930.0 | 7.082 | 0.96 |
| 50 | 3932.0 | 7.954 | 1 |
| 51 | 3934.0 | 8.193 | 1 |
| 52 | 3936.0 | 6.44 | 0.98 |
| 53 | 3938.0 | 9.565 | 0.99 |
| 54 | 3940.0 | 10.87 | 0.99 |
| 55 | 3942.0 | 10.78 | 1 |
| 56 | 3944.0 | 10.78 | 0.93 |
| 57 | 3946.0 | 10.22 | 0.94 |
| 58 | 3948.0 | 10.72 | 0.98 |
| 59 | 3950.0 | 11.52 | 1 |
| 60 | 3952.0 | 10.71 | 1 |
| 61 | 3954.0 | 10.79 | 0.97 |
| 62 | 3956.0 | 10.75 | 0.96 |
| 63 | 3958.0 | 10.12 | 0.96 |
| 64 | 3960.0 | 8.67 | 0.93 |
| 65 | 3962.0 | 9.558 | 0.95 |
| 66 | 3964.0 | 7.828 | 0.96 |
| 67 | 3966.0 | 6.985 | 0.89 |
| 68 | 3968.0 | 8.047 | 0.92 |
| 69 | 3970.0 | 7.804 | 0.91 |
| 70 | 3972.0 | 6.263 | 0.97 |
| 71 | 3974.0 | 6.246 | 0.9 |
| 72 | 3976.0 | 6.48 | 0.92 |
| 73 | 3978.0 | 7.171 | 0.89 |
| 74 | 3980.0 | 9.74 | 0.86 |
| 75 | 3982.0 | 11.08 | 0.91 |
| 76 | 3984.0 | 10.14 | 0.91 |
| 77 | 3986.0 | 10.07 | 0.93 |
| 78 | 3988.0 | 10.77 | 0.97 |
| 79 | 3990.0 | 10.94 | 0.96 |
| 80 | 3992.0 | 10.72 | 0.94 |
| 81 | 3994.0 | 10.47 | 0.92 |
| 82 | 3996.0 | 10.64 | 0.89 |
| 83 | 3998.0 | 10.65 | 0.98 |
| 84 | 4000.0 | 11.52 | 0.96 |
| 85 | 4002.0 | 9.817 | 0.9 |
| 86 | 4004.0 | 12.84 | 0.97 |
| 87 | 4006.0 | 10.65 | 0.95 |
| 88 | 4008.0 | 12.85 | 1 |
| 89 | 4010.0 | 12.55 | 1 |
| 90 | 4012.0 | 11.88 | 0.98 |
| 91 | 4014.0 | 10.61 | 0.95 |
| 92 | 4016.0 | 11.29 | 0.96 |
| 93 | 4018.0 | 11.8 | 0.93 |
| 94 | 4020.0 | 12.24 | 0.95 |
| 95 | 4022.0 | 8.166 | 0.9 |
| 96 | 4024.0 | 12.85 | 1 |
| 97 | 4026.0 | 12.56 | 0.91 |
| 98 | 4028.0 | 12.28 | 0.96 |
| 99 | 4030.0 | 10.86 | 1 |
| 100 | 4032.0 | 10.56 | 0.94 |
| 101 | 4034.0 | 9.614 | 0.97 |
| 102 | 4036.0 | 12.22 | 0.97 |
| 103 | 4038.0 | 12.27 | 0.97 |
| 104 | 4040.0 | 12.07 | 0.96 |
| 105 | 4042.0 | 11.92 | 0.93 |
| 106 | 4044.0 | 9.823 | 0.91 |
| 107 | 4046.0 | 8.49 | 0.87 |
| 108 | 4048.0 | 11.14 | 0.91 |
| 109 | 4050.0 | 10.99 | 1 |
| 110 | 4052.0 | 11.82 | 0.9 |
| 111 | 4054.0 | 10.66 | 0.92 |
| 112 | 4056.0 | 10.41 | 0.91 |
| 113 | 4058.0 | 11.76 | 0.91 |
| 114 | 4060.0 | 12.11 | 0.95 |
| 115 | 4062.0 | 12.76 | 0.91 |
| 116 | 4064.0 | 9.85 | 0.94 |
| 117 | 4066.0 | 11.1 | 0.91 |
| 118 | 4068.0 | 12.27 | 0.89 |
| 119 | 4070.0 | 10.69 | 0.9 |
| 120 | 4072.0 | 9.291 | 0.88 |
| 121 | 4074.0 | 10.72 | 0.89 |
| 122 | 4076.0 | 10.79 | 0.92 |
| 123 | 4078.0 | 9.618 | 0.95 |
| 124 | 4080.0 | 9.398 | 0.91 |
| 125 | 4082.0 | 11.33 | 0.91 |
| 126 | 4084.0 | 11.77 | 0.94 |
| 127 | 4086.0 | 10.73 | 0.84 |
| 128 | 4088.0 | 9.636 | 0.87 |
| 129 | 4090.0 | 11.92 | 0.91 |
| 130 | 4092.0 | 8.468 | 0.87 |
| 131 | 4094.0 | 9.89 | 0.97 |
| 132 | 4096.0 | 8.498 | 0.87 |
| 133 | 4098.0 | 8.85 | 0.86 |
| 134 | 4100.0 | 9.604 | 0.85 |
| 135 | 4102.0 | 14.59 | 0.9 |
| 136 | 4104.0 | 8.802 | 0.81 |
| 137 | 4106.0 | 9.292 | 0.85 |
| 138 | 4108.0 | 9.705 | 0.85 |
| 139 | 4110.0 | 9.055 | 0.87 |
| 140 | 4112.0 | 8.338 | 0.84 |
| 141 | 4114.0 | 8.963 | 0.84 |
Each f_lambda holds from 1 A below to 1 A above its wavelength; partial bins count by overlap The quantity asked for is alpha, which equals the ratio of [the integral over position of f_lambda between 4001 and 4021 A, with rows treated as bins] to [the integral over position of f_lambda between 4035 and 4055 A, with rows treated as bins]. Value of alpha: 1.05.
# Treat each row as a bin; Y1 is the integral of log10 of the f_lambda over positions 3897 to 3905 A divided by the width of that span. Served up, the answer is 1.02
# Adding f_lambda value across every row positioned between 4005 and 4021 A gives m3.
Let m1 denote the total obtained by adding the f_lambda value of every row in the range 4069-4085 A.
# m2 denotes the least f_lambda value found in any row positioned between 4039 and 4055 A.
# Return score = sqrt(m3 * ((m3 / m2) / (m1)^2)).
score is 0.39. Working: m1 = 84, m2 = 8.49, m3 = 94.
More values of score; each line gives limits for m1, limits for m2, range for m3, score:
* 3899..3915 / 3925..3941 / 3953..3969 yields 0.32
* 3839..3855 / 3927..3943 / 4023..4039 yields 0.48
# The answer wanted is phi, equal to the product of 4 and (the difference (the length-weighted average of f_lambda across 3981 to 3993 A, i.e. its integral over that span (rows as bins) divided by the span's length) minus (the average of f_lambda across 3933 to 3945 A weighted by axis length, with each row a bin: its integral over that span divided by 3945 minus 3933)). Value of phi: 4.7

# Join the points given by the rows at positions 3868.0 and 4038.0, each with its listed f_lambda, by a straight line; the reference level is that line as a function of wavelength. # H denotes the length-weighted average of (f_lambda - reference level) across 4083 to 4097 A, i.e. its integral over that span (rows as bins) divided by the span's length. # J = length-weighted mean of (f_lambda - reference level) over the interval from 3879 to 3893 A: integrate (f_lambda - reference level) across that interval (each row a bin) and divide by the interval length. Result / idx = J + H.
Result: -6.0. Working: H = -2.6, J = -3.4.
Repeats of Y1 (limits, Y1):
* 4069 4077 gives 1.02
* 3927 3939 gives 0.90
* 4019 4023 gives 1.00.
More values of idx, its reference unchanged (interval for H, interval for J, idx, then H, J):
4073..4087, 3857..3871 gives -0.6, -2.0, 1.4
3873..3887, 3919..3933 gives -3.3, -1.8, -1.5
